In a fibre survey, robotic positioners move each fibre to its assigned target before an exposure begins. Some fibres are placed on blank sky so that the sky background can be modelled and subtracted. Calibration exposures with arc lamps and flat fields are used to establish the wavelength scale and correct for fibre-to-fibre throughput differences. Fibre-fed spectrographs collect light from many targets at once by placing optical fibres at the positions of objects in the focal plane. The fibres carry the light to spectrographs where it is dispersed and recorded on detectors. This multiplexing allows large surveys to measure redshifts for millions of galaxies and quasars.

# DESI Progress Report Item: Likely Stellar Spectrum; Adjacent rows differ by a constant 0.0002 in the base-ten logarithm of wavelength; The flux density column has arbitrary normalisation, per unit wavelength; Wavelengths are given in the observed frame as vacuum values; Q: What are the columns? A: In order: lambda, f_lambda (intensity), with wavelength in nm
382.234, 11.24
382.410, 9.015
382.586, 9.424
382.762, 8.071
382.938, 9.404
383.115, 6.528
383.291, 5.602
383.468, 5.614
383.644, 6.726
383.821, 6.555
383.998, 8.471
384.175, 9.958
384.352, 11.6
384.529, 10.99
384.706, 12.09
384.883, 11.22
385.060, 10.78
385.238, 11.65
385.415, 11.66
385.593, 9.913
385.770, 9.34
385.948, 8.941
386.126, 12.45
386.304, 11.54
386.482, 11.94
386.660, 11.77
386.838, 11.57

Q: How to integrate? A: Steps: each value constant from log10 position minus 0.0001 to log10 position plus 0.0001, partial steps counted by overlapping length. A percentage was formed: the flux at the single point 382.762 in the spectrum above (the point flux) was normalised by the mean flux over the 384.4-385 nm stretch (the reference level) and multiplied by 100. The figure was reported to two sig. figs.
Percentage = 71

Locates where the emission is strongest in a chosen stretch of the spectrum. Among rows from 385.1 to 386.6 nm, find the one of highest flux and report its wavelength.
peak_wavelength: 386.126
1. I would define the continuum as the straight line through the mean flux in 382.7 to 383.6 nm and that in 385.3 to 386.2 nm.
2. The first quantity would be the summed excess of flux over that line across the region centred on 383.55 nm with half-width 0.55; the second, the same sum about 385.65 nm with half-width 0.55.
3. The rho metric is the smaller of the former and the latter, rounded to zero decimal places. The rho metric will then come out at -6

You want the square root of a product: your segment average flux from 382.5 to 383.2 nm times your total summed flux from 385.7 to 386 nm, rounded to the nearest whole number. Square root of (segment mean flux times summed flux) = 12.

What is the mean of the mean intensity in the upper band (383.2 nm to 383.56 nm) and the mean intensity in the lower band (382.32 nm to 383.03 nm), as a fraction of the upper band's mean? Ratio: 1.30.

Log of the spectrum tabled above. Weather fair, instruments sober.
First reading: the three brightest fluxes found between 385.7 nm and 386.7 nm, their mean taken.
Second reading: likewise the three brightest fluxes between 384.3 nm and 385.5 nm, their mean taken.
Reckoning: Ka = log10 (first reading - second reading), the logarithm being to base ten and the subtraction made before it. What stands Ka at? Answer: -0.60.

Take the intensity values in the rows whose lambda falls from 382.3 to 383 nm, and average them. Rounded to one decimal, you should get 9.0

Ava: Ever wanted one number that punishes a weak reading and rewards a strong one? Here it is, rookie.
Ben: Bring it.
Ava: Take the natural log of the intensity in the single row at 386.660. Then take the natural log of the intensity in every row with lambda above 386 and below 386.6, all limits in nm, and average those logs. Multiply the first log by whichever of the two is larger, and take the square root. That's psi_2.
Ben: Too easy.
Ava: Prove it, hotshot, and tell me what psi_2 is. 2.47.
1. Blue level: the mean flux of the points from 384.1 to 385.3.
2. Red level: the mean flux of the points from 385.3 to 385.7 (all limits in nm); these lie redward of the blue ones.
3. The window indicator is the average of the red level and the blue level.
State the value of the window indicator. 11.0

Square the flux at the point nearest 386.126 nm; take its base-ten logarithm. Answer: 2.2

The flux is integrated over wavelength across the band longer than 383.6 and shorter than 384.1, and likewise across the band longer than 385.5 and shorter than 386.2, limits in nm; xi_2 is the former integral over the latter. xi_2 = 0.5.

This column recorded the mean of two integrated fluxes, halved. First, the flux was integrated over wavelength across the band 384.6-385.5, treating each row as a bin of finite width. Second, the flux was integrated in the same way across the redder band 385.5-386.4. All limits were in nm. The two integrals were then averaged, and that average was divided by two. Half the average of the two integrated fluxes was 4.9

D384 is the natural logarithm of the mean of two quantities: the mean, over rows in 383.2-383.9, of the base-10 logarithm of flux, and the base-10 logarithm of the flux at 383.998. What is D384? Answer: -0.15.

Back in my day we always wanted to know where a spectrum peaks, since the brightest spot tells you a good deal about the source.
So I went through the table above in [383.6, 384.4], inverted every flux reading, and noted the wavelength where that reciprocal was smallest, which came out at 384.352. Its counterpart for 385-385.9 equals 385.415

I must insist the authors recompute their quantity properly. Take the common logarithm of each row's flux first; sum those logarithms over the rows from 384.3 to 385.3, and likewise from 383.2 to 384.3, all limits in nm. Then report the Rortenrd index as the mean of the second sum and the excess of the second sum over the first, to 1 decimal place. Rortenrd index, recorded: 1.9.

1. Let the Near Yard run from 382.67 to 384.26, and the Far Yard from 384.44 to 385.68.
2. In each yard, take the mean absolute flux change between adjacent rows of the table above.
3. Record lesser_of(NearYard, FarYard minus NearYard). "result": -0.39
